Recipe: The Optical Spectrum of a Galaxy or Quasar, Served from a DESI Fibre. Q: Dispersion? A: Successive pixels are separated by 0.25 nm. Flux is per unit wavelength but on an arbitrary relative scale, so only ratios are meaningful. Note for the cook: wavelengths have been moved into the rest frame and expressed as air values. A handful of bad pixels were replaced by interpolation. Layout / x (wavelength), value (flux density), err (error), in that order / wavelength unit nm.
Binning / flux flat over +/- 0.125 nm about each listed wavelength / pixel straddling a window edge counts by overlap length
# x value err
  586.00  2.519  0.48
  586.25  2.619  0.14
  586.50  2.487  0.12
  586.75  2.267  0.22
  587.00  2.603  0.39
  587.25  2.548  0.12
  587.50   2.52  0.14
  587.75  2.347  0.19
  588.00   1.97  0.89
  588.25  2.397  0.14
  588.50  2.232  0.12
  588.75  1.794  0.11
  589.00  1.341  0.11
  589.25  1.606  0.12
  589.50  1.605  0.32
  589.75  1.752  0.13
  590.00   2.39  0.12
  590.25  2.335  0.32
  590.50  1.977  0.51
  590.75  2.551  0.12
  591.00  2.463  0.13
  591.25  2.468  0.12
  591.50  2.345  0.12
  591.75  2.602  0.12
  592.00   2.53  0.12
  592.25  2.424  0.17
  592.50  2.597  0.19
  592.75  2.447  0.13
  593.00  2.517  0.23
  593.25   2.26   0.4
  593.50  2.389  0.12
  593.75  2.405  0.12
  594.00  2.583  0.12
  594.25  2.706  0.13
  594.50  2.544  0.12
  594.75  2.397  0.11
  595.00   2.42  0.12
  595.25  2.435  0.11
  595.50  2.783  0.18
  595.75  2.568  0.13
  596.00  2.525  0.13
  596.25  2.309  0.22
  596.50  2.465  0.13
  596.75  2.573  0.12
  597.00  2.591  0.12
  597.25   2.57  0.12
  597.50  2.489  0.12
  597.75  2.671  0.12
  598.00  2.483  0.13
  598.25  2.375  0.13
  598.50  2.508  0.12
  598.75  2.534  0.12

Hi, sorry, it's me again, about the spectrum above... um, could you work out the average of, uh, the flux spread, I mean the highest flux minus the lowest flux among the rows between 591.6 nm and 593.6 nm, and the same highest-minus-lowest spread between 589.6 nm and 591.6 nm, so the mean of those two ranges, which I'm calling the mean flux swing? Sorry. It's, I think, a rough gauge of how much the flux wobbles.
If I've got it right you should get 0.57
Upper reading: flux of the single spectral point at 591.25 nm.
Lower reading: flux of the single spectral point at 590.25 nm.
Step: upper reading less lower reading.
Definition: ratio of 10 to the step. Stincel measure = 75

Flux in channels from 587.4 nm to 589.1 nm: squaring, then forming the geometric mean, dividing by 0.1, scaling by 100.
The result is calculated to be 4185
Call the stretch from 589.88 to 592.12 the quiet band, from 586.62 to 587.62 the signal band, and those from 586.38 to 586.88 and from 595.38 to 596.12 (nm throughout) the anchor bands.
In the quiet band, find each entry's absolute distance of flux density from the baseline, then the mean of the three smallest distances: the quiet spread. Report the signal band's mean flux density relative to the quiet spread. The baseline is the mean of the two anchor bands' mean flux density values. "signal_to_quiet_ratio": 74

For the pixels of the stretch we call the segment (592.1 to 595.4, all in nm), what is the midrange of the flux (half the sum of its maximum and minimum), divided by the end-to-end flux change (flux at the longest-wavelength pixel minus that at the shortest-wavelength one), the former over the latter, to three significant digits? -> 226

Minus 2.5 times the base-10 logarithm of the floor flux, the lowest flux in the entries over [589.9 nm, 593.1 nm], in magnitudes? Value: -0.740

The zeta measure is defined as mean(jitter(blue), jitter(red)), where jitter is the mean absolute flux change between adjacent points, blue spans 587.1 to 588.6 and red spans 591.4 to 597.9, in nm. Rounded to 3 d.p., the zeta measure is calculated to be 0.182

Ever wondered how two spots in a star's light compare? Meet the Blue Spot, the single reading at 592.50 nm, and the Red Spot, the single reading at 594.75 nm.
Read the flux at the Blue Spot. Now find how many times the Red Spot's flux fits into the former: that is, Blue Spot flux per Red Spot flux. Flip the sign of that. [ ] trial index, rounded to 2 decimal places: -1.08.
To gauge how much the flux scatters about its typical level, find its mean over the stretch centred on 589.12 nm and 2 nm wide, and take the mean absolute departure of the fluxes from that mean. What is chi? 0.34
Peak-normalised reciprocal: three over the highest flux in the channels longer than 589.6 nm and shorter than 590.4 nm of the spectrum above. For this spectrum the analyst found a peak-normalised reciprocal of 1.26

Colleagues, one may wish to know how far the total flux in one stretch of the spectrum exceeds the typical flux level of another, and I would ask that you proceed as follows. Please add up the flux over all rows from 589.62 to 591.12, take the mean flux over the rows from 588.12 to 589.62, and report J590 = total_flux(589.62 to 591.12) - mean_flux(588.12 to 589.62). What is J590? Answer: 11.6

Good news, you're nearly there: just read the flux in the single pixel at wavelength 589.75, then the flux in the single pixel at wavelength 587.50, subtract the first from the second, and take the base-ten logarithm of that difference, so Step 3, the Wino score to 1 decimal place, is -0.1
